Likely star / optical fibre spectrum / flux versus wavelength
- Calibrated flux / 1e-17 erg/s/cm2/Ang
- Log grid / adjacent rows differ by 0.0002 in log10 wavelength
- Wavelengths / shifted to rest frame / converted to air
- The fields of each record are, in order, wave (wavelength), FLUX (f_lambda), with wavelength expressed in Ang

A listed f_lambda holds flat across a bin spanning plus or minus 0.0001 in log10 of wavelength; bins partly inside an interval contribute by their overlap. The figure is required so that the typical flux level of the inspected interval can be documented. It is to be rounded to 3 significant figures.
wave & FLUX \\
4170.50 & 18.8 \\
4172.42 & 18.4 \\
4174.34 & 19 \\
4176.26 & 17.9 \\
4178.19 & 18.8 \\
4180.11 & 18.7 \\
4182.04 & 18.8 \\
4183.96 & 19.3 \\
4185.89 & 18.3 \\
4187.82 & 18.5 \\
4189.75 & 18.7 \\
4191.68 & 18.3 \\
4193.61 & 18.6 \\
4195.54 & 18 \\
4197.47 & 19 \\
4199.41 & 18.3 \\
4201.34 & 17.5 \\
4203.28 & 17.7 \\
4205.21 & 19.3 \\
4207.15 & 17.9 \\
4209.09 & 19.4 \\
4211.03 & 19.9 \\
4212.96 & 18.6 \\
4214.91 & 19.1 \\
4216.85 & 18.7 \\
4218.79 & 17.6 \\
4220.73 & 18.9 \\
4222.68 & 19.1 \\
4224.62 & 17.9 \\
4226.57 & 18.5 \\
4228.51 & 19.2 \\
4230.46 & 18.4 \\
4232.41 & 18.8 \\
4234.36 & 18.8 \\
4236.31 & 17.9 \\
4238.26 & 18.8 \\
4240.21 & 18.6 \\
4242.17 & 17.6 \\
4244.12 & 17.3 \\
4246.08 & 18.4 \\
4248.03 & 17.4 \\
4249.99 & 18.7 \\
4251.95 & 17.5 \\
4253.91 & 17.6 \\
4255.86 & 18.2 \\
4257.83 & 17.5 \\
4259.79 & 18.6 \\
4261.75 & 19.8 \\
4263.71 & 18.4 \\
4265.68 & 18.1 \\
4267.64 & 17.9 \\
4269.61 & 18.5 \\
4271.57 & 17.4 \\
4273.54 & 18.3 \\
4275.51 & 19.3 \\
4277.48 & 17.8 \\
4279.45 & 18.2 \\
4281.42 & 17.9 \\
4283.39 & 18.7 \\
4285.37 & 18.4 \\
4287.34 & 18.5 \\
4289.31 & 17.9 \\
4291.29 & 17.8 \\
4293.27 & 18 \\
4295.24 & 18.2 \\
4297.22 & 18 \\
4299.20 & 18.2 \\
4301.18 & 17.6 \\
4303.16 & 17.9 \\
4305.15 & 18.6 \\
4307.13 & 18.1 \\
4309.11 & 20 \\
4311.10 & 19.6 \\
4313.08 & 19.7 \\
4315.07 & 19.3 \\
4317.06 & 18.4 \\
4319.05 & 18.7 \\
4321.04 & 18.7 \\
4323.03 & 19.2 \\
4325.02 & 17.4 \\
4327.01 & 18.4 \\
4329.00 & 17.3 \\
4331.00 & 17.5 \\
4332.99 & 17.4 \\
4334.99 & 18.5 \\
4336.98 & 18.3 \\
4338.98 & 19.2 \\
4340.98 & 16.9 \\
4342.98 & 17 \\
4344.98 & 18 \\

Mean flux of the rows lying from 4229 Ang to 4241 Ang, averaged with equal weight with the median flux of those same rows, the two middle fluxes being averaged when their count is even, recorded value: 18.6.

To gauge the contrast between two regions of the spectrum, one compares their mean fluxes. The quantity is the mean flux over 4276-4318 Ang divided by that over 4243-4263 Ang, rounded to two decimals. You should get 1.02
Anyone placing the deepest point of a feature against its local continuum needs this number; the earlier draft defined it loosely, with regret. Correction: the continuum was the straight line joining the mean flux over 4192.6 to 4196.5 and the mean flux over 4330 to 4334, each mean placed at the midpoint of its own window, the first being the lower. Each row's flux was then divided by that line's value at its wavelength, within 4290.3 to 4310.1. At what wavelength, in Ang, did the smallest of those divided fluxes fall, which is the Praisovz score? 4301.18 Ang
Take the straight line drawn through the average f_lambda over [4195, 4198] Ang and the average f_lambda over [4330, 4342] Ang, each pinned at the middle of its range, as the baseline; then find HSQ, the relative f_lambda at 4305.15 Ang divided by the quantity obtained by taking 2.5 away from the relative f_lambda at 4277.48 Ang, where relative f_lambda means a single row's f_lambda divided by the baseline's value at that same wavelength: -0.676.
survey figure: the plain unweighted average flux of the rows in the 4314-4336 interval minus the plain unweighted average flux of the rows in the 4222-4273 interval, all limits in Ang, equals 0.0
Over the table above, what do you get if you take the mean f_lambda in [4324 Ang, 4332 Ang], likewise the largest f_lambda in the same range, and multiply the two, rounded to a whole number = 325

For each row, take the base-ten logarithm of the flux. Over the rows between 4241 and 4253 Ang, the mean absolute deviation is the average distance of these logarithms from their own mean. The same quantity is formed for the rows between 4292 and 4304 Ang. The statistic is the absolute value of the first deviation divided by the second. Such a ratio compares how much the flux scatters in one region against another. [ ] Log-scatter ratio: 3.1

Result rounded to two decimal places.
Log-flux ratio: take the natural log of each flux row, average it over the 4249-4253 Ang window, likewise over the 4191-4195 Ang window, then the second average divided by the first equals 1.01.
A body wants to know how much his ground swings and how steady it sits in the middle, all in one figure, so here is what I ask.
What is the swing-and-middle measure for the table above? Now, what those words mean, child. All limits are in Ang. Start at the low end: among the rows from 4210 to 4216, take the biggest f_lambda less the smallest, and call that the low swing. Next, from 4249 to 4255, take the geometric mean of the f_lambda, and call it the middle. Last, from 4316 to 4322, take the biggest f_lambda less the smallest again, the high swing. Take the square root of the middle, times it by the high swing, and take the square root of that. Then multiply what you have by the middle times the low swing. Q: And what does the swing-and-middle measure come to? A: 26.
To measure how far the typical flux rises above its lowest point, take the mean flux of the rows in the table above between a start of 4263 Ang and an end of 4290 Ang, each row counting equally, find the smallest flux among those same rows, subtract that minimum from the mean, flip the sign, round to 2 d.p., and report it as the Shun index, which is -0.84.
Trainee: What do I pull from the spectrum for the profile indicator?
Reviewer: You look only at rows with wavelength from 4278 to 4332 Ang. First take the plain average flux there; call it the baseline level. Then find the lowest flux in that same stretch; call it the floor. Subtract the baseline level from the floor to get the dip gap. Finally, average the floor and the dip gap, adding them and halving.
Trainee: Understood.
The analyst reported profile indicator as 8.11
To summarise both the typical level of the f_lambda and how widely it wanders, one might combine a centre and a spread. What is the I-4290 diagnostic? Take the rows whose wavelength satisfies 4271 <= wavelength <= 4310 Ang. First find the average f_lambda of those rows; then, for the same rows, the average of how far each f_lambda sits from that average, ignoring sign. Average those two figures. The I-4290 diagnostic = 9.33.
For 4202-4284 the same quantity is 9.47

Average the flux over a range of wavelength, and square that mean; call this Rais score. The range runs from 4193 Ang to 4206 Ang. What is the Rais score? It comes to 336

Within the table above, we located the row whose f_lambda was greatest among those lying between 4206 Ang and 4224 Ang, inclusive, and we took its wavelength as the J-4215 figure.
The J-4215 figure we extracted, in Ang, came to 4211.03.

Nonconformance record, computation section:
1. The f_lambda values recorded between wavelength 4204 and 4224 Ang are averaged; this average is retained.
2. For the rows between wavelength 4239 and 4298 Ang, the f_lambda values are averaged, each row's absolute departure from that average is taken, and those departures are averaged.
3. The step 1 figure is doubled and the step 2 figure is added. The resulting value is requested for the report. 38.1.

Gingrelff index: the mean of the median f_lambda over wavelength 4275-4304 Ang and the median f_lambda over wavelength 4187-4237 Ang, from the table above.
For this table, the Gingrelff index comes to 18.3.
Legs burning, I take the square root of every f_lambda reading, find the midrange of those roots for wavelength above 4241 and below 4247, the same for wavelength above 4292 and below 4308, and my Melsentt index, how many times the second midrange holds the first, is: 1.01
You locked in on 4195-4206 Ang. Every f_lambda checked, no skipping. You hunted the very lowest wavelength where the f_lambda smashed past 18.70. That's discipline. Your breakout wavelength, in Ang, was 4197.47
